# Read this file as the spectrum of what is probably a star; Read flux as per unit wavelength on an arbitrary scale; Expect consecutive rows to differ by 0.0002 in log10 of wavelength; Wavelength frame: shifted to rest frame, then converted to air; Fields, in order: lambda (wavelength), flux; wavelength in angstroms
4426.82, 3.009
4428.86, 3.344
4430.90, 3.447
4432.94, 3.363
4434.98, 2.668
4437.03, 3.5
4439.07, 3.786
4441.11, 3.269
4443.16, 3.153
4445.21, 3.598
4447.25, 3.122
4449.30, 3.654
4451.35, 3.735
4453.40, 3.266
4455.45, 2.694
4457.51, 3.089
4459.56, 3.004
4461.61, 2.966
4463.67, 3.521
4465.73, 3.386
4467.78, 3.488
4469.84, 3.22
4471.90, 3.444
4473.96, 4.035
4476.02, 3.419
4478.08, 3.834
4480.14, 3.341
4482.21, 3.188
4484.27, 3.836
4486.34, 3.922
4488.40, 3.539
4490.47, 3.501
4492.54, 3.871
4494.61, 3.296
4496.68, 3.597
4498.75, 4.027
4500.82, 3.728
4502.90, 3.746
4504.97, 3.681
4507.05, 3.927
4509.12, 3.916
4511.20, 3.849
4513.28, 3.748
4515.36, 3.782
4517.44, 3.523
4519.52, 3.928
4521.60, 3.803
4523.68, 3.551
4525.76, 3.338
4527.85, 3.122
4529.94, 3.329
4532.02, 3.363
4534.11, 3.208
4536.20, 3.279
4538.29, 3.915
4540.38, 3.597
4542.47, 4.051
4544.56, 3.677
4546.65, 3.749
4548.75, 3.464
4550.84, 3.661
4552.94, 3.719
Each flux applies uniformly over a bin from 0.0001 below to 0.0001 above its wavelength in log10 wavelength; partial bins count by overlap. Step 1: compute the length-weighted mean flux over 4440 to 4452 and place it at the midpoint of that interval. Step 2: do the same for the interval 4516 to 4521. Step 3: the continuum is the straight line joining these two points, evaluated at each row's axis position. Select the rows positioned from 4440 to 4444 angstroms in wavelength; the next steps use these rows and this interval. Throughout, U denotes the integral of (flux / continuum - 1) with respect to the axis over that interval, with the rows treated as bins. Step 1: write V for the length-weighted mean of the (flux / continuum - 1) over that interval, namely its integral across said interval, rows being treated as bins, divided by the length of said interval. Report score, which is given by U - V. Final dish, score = -0.15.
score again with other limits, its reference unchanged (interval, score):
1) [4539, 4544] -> -0.03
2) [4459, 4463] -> -0.39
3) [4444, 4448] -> -0.04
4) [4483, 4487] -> 0.20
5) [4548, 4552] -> -0.24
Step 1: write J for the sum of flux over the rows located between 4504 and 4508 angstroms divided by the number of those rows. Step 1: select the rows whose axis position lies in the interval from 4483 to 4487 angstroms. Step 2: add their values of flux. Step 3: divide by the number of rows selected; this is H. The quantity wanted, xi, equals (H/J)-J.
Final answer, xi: -2.78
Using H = 3.88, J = 3.80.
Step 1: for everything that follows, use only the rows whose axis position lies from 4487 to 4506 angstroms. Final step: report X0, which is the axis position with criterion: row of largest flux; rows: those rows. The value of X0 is 4498.75 angstroms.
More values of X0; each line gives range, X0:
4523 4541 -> 4538.29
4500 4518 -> 4507.05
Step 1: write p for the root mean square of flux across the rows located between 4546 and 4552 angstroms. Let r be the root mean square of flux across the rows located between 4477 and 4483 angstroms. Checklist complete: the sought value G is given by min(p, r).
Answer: 3.47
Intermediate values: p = 3.63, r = 3.47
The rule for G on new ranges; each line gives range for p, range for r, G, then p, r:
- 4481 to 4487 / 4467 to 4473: 3.39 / 3.66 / 3.39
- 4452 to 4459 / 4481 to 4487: 3.03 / 3.03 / 3.66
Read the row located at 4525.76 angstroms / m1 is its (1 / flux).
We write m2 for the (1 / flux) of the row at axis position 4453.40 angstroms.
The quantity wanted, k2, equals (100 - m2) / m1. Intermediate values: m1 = 0.300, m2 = 0.31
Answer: 333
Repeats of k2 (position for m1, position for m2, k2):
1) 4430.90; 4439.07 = 344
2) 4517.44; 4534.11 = 351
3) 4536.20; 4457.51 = 327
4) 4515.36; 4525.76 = 377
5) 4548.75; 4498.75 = 346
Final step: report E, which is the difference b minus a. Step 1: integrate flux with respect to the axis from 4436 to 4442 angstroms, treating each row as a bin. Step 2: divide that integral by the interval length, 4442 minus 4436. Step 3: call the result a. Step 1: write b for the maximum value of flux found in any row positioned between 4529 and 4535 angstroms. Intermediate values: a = 3.5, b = 3.363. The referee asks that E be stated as -0.16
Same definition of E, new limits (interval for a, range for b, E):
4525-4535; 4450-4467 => 0.47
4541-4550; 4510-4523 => 0.20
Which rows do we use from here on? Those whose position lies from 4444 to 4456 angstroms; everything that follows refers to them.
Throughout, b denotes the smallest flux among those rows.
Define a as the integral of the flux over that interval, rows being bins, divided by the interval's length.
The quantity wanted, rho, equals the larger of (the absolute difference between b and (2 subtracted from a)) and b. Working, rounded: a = 3.37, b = 2.694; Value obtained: 2.69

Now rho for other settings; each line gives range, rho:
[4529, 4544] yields 3.21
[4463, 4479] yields 3.22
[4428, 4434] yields 3.34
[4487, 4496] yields 3.30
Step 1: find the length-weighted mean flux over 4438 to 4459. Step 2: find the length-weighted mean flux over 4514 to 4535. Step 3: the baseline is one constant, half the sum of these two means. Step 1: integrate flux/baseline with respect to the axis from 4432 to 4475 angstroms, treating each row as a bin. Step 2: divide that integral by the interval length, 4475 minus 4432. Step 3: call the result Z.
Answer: 0.98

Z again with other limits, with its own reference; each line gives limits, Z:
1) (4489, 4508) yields 1.08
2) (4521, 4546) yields 1.03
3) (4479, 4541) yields 1.06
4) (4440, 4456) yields 0.98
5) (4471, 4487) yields 1.06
